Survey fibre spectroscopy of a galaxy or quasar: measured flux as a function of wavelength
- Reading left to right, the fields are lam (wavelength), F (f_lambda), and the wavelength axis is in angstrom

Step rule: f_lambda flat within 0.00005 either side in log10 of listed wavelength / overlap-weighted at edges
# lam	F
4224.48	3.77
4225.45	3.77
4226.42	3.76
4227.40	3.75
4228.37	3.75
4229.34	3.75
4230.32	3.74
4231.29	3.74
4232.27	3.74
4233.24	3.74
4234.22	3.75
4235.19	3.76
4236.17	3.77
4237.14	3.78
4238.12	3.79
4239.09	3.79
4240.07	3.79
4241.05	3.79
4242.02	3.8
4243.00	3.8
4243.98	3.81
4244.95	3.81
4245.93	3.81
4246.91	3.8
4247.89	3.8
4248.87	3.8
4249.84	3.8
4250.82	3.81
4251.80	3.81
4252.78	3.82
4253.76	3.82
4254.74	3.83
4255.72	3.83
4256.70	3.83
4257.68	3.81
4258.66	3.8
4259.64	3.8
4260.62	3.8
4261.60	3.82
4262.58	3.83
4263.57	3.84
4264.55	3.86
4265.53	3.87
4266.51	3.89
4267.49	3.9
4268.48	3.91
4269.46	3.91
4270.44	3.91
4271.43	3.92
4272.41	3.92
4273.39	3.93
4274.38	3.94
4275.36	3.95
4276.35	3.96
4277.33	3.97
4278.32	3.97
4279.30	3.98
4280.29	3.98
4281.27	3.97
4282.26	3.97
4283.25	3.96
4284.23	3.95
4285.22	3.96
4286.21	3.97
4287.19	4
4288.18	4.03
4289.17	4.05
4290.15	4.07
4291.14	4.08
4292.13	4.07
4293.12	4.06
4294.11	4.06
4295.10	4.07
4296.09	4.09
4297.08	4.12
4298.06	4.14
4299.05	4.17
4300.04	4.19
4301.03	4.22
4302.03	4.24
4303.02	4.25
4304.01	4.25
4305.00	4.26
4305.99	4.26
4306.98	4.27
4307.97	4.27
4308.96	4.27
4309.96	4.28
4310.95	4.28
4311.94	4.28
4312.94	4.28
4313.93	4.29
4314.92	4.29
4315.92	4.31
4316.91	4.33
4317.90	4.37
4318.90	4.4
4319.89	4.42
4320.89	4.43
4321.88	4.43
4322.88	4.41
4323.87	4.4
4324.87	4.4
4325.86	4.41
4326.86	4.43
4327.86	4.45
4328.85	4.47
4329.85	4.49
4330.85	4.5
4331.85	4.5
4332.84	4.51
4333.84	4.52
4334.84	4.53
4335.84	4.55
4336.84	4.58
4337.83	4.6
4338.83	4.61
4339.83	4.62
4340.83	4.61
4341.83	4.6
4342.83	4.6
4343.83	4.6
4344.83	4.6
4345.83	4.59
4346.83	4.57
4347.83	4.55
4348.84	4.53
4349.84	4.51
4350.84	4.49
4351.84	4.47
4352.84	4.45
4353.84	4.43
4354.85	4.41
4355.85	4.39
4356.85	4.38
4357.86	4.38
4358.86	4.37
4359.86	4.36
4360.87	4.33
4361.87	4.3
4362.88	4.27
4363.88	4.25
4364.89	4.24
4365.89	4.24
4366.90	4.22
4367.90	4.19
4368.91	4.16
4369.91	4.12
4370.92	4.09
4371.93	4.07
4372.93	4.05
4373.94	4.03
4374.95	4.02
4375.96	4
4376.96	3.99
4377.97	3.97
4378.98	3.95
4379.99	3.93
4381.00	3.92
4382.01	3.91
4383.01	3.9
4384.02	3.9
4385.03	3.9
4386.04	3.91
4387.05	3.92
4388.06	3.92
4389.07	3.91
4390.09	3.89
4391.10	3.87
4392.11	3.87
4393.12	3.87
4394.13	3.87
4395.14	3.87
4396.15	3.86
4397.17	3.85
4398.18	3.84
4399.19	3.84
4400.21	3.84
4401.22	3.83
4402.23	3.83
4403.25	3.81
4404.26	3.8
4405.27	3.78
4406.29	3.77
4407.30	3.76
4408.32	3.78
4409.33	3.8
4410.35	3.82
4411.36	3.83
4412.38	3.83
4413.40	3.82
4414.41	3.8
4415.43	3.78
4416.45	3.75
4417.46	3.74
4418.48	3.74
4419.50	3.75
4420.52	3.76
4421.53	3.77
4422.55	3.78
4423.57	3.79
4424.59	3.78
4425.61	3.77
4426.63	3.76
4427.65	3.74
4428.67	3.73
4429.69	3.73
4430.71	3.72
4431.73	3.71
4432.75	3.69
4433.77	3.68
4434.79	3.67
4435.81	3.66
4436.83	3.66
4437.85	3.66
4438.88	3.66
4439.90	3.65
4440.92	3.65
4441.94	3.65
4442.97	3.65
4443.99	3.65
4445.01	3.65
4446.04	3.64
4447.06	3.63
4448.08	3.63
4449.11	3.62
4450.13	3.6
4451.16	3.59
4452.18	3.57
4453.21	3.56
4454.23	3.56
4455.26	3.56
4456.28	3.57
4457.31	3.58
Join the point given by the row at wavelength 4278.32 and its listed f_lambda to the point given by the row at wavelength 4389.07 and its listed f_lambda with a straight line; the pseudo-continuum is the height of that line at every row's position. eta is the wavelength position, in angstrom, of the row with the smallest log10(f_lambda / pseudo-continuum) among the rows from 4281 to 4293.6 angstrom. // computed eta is 4284.23 angstrom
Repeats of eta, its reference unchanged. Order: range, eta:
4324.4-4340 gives 4324.87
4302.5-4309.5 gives 4303.02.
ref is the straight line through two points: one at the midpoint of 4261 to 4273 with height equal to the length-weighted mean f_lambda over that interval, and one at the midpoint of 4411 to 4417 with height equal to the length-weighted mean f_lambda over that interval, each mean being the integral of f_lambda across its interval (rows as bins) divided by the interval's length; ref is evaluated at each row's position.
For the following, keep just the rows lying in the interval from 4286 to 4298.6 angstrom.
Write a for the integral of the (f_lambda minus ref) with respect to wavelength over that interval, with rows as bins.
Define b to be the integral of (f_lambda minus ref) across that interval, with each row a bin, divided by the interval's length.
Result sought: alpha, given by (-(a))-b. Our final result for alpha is -2.7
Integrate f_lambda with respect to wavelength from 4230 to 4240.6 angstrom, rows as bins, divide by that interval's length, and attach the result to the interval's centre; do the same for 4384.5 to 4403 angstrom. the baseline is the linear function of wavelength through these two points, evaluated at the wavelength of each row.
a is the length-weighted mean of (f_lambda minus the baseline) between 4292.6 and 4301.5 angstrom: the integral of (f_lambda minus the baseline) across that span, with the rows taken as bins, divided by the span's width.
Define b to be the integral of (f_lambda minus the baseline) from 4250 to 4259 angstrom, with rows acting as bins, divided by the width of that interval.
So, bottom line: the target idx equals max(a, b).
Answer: 0.32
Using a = 0.3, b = 0.0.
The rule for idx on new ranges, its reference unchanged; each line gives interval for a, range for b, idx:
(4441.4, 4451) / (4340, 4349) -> 0.75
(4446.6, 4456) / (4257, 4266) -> 0.05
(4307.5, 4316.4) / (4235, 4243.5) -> 0.47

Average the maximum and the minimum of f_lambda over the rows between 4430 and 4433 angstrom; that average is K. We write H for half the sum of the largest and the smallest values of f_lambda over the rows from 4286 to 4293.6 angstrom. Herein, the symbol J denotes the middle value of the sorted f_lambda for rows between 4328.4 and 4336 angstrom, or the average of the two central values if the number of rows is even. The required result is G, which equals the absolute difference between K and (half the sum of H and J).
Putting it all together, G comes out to 0.56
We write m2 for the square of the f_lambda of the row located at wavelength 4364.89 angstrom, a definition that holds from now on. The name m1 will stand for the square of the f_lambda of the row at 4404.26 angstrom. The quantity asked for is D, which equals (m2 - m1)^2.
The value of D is 12.5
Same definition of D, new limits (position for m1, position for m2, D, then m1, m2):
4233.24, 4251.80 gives 0.3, 14.0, 14.5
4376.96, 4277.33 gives 0.0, 15.9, 15.8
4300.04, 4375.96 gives 2.4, 17.6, 16.0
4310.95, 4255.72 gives 13.3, 18.3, 14.7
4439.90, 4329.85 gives 46.8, 13.3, 20.2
